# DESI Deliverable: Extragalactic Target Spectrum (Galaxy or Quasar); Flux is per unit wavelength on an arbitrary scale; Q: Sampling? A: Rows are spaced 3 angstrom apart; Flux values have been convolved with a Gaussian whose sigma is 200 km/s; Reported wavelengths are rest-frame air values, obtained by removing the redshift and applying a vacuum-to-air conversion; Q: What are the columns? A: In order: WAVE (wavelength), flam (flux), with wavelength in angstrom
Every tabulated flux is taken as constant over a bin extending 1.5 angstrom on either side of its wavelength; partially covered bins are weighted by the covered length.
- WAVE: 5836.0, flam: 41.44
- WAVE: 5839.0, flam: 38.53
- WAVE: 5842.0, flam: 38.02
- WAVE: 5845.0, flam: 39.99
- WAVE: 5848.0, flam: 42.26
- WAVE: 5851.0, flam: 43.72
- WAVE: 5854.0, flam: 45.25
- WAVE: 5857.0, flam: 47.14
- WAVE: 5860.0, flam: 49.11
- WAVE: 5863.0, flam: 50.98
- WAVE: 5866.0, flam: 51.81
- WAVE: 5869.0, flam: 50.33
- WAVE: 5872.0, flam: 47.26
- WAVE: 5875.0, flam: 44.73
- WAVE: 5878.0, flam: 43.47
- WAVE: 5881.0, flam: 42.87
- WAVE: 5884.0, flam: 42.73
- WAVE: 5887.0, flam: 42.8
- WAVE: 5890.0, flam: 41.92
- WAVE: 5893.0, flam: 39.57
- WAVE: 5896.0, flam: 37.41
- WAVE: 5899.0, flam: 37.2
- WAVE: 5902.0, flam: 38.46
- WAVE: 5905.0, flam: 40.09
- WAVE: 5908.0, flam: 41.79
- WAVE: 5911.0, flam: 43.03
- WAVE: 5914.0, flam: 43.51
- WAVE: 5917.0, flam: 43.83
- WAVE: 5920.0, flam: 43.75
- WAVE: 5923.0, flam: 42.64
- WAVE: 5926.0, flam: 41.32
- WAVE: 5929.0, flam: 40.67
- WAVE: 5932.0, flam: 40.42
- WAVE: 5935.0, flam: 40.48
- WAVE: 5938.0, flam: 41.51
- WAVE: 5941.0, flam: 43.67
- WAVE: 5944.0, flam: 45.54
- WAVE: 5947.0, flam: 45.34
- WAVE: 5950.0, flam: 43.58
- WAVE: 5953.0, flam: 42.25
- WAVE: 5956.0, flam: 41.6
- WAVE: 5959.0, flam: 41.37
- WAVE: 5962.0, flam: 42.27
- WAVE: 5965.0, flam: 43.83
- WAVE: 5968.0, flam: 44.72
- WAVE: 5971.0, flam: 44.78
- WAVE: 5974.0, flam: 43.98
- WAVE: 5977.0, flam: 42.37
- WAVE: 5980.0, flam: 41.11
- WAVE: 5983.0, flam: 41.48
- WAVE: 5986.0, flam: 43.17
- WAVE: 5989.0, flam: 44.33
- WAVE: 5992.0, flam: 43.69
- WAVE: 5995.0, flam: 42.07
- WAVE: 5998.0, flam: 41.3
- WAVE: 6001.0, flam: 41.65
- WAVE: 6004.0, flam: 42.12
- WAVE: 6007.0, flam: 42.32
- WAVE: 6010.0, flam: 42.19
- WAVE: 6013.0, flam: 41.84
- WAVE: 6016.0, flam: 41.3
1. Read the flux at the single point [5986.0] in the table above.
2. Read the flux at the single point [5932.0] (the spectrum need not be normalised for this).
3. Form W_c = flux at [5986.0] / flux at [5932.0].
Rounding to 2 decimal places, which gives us 1.07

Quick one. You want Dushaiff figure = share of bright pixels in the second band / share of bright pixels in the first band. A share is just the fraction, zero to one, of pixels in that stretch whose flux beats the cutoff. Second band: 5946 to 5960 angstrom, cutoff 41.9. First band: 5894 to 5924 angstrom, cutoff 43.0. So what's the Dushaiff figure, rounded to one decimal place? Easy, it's 1.5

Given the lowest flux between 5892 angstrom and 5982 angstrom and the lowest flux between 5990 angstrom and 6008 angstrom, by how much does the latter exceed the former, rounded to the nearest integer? 4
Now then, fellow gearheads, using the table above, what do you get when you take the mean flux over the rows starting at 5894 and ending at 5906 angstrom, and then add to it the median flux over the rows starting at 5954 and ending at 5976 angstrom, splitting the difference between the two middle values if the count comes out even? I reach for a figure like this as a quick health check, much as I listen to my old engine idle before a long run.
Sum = 82.1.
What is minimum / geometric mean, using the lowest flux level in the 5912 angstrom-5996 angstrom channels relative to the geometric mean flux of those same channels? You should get 0.94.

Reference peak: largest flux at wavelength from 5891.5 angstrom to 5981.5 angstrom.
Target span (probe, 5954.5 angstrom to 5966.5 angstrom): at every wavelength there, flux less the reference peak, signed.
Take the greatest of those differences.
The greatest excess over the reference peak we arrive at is -1.7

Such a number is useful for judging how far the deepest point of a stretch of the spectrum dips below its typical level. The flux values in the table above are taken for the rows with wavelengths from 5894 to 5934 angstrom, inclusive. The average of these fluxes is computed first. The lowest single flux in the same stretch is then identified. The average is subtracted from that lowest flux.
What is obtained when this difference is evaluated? -3.9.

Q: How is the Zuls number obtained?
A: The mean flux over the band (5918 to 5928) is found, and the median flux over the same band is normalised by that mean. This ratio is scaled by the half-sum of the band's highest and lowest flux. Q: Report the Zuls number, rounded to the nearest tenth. 42.6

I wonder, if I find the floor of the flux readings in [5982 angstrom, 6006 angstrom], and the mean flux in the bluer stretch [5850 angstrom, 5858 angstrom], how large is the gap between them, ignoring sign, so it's 4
